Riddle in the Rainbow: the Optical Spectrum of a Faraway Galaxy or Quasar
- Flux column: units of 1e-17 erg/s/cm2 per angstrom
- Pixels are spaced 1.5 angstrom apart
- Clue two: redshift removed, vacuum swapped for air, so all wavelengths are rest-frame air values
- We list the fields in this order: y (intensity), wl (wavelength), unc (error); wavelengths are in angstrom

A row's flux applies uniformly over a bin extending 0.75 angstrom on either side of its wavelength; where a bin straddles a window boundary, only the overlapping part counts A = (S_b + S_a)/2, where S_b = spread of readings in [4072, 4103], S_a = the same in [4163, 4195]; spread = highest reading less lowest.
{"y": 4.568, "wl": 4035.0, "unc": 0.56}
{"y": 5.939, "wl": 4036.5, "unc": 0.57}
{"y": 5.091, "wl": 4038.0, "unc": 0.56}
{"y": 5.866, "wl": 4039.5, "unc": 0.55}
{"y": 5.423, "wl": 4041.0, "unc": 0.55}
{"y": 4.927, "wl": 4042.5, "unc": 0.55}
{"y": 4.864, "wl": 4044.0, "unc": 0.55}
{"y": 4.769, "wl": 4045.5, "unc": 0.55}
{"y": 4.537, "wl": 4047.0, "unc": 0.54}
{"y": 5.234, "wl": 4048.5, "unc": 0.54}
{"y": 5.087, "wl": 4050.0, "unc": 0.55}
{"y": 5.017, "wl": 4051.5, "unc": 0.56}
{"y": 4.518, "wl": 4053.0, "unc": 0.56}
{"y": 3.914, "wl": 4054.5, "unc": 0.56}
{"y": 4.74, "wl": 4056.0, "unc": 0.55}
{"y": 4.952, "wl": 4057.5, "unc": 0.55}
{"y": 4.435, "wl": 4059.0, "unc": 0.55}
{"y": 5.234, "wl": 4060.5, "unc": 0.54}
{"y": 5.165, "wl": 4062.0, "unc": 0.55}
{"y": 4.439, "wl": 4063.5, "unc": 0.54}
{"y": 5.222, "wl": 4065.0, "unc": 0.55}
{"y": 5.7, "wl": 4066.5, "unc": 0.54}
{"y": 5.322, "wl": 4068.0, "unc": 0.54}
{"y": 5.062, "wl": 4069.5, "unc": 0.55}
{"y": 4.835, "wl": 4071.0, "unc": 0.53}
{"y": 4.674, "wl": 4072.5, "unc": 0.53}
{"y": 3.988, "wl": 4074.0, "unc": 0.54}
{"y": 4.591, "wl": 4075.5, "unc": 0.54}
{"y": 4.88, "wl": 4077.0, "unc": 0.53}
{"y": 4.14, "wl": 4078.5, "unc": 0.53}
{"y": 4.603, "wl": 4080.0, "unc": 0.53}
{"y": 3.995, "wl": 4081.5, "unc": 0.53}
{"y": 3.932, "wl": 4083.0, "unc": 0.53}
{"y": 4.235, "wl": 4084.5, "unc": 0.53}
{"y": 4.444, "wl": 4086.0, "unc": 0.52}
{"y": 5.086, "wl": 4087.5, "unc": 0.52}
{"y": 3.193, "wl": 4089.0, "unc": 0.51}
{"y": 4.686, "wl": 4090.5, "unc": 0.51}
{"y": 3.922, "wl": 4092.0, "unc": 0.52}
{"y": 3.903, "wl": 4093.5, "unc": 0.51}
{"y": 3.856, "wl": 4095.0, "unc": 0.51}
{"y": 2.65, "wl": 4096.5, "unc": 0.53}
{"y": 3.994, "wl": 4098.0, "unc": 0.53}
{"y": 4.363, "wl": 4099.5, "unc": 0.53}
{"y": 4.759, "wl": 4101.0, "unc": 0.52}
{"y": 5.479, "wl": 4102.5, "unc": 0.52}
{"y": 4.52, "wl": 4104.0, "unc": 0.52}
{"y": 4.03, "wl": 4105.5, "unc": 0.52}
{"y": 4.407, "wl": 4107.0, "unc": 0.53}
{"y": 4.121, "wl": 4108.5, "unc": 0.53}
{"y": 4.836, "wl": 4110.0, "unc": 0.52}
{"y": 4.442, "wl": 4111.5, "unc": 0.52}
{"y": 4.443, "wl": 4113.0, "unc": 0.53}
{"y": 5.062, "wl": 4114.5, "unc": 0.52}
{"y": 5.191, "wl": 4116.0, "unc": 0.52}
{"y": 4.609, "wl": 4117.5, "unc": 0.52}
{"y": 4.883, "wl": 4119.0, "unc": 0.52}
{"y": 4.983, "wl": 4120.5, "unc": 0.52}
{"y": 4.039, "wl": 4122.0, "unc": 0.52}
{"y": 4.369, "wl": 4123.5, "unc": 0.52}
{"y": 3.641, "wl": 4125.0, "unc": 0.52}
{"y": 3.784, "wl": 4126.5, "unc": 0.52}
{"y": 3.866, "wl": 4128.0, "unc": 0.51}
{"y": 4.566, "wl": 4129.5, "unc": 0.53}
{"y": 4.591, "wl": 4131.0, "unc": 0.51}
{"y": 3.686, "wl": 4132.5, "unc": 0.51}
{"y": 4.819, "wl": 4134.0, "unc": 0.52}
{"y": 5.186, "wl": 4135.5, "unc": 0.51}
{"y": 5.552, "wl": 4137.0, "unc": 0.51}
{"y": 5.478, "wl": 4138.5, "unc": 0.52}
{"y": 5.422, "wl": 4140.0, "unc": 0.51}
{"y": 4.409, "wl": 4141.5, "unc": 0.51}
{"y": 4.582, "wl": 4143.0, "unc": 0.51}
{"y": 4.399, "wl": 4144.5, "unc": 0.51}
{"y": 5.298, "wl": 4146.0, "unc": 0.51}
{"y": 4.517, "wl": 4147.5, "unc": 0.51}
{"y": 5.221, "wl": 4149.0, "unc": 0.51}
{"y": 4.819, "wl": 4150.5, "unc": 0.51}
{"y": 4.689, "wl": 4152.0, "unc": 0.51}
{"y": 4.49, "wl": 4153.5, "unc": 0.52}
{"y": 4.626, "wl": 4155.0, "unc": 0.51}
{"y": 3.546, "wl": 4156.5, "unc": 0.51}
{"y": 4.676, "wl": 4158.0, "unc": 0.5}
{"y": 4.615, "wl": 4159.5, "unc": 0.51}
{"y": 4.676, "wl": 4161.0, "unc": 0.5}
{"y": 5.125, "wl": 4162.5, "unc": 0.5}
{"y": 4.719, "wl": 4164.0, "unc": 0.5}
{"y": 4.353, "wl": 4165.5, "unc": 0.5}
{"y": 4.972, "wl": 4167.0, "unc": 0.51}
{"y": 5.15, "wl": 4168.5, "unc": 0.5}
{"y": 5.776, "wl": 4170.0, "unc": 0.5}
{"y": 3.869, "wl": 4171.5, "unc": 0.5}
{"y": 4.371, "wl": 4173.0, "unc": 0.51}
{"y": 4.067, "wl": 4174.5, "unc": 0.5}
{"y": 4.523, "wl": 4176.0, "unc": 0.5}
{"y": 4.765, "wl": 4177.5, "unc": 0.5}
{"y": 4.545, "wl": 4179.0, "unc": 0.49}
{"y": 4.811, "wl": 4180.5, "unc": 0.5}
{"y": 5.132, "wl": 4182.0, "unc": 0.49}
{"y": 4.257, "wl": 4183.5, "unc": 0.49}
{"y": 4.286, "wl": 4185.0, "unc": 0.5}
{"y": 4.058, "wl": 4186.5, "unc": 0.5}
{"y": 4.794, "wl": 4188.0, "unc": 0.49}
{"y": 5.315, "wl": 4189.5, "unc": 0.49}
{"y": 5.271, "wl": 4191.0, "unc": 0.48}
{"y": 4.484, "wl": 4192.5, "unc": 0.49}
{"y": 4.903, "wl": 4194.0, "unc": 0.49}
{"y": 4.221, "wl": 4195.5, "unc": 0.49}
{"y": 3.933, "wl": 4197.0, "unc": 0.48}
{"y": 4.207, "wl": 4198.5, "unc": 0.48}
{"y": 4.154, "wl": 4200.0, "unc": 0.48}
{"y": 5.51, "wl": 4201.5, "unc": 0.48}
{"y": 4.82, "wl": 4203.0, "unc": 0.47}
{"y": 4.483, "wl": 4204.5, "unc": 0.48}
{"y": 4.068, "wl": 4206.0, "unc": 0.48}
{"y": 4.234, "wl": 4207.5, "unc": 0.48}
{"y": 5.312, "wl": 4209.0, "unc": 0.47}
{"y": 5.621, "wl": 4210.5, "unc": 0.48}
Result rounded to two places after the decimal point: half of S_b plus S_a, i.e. 2.37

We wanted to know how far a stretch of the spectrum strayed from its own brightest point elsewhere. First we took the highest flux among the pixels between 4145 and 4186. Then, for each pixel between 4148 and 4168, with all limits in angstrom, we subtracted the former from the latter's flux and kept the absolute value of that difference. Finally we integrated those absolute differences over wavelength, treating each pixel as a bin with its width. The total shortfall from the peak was 22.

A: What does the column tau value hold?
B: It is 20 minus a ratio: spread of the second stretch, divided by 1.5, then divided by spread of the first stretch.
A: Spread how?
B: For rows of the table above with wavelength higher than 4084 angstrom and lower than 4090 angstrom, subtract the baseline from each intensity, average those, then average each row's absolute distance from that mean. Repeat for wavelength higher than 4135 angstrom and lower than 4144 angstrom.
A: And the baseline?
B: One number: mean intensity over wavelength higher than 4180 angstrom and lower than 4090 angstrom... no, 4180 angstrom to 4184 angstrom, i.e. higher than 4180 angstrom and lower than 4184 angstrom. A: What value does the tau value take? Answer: 19.5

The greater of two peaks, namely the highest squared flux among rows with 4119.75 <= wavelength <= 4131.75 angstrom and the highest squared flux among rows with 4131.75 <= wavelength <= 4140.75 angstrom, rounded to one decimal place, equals 30.8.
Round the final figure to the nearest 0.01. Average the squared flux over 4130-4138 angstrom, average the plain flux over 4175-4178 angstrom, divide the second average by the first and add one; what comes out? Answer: 1.20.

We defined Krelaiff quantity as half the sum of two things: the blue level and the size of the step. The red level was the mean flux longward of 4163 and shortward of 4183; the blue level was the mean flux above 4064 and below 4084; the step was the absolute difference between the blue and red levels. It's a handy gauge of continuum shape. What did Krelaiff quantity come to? 2.35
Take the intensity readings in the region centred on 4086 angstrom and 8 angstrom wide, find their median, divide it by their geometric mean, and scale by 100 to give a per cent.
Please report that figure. 103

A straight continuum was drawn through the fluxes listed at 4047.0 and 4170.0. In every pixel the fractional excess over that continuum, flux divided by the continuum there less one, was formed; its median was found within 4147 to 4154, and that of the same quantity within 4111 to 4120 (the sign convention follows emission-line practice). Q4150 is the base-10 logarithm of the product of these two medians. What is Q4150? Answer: -1.80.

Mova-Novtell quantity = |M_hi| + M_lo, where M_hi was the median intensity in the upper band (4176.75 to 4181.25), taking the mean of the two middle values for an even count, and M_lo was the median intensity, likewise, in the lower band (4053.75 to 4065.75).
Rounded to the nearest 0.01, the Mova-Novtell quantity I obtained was 9.61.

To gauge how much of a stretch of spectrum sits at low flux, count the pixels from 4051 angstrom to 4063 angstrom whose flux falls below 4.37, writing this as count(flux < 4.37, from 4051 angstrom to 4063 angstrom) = 1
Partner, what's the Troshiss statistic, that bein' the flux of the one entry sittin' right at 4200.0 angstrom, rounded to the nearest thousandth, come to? 4.154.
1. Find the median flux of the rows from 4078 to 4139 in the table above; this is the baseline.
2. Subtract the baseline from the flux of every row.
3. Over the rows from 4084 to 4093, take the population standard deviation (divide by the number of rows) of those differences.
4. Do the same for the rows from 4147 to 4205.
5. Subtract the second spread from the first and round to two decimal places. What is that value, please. 0.13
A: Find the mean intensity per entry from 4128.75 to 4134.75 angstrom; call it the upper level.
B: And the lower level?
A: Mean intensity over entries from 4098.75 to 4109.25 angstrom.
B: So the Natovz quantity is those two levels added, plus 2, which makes 10.9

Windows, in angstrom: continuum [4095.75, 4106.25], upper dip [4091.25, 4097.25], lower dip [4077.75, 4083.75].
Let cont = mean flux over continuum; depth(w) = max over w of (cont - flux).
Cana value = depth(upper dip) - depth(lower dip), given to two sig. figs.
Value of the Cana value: 1.3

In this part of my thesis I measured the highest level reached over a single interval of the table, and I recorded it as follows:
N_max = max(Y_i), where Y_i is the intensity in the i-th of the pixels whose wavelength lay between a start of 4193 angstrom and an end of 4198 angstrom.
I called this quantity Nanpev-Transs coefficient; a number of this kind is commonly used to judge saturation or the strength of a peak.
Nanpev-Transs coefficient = 4.903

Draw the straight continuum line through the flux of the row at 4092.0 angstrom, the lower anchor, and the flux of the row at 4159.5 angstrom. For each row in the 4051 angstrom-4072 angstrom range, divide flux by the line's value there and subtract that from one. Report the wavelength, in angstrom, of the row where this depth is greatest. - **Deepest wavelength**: 4054.5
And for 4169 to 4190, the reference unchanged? 4171.5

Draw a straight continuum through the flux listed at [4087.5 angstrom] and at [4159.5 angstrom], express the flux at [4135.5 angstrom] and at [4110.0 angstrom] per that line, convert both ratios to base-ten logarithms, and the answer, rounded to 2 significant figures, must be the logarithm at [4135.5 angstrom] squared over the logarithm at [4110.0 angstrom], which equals -0.14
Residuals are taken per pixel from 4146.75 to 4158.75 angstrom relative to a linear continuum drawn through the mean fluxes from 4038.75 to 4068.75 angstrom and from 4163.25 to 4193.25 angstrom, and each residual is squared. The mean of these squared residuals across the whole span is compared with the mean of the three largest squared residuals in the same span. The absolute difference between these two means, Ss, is 0.34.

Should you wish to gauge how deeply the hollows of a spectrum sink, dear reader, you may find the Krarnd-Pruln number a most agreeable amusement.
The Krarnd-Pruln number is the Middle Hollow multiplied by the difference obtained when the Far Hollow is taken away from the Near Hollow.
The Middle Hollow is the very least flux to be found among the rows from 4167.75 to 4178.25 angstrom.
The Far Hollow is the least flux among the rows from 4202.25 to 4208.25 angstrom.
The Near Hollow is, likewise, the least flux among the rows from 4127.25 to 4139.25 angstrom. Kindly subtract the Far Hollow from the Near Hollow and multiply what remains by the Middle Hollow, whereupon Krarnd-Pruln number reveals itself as -1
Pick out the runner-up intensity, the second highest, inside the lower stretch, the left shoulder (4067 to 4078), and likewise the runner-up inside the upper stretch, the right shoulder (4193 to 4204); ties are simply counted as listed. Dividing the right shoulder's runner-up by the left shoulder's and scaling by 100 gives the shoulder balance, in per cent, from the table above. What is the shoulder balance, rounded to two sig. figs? 97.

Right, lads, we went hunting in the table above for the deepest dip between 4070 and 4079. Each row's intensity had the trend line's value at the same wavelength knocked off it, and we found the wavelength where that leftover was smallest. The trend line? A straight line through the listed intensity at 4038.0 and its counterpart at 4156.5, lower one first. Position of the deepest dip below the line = 4074.0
